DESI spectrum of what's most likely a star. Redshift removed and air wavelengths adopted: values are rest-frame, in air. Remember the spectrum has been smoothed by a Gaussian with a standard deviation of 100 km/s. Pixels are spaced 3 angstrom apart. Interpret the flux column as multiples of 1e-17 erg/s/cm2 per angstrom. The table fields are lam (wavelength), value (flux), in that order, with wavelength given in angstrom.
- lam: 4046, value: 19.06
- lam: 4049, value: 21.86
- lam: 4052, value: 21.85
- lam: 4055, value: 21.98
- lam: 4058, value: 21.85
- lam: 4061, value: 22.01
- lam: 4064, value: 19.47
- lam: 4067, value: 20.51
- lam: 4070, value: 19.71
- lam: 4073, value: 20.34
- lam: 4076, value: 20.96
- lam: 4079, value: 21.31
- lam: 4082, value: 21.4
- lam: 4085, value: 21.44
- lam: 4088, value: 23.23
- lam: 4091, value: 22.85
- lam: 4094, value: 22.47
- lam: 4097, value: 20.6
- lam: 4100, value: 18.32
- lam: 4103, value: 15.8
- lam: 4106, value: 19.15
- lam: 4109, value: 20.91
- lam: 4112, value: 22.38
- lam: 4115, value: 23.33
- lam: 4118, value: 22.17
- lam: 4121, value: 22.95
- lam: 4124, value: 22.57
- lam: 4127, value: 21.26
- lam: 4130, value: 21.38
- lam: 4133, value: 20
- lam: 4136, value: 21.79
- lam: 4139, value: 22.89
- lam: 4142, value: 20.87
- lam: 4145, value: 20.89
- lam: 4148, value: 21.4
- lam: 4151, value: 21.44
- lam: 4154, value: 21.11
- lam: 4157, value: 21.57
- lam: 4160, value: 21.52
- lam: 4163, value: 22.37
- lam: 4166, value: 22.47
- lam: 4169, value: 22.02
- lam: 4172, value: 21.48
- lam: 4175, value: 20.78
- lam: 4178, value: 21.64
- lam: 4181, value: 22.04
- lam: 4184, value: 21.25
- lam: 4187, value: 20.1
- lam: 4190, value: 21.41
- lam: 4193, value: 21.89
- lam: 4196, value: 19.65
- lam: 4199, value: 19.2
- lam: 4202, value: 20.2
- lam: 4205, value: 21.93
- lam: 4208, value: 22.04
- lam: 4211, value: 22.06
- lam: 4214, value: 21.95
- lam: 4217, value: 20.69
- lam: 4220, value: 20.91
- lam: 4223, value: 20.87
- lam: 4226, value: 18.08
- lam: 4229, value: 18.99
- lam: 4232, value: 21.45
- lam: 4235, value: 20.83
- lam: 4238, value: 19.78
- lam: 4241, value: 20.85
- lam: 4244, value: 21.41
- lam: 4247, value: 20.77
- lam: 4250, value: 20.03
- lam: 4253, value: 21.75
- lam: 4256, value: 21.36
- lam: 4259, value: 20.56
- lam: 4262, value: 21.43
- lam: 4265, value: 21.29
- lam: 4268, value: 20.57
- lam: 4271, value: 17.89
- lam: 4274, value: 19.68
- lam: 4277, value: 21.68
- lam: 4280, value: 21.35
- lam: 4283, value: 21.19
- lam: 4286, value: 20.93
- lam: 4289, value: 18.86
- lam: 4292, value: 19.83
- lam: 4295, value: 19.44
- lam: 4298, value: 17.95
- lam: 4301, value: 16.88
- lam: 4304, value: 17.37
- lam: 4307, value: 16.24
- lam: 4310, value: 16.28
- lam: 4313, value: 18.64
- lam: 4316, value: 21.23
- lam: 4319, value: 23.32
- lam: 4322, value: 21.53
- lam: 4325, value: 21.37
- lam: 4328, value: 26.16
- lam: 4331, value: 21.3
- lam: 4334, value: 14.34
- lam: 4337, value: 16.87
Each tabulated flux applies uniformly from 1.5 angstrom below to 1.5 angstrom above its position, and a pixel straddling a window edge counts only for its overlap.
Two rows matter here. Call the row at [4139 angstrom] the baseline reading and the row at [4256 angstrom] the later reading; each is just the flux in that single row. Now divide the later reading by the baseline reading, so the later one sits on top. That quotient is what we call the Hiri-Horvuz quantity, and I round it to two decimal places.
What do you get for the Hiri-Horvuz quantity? 0.93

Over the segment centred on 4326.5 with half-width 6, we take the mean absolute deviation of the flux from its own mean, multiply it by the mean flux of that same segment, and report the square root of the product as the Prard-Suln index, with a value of 6.35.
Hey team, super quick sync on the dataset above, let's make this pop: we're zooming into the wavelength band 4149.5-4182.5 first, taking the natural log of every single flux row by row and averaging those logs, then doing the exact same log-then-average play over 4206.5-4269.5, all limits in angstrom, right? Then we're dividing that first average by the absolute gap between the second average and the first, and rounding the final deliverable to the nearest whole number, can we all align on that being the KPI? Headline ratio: 77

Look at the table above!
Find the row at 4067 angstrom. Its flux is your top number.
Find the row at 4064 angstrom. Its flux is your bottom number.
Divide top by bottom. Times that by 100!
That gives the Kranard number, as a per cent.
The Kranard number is 105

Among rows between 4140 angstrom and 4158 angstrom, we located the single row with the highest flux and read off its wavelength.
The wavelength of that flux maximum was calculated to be 4157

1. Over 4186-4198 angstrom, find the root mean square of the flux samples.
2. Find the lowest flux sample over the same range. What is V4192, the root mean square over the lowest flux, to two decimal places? 1.06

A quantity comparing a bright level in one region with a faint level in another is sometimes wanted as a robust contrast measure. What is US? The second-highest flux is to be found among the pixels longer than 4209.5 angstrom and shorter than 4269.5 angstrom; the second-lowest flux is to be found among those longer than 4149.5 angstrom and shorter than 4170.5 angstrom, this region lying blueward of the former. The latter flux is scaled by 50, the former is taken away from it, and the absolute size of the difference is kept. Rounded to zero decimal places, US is 1050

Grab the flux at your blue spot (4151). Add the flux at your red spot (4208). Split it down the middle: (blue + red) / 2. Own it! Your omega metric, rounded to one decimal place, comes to 21.7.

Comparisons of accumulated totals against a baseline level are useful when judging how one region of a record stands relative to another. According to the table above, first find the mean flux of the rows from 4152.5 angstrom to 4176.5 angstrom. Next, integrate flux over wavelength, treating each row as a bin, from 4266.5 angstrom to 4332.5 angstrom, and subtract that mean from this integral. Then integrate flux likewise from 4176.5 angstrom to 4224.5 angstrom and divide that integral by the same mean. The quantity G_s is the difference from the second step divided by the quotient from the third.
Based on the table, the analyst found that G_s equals 28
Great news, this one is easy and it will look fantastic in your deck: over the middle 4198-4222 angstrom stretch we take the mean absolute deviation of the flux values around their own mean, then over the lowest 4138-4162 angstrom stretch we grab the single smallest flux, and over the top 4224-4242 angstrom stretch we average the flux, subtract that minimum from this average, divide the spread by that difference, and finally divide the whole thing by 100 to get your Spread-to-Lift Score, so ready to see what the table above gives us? -0.010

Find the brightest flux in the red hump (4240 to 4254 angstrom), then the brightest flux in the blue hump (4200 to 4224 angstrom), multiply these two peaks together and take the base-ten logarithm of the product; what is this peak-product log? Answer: 2.68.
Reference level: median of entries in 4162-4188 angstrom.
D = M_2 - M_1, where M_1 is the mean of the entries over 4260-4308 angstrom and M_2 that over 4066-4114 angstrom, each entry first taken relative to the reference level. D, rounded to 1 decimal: 1.2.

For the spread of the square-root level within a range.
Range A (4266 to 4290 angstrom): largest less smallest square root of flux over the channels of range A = 0.43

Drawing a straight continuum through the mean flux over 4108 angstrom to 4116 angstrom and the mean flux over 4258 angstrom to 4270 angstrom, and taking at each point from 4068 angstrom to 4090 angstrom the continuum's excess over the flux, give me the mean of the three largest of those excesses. 2.2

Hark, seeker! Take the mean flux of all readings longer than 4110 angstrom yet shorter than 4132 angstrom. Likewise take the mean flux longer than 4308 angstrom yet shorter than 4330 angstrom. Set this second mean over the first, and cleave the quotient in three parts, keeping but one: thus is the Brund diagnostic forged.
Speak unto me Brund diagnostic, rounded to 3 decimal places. 0.317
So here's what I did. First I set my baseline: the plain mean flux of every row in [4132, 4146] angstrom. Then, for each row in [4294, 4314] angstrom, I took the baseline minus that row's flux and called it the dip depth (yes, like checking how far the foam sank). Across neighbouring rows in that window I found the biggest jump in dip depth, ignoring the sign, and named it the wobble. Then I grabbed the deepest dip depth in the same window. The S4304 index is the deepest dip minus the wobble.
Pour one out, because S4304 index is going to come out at 2.7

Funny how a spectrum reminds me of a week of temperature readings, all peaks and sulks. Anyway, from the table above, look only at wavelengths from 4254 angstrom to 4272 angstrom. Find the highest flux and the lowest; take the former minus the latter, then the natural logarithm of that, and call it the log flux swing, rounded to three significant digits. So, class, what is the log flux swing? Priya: 1.26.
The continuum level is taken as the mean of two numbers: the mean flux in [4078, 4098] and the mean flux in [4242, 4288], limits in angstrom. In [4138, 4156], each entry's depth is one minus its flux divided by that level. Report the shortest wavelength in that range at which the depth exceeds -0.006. 4142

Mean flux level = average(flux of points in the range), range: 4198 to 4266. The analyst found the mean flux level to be 20.8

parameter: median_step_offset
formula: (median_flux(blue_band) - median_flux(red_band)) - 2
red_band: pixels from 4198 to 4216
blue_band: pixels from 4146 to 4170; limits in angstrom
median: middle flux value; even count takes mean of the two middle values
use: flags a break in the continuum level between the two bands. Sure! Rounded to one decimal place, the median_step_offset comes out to -2.4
